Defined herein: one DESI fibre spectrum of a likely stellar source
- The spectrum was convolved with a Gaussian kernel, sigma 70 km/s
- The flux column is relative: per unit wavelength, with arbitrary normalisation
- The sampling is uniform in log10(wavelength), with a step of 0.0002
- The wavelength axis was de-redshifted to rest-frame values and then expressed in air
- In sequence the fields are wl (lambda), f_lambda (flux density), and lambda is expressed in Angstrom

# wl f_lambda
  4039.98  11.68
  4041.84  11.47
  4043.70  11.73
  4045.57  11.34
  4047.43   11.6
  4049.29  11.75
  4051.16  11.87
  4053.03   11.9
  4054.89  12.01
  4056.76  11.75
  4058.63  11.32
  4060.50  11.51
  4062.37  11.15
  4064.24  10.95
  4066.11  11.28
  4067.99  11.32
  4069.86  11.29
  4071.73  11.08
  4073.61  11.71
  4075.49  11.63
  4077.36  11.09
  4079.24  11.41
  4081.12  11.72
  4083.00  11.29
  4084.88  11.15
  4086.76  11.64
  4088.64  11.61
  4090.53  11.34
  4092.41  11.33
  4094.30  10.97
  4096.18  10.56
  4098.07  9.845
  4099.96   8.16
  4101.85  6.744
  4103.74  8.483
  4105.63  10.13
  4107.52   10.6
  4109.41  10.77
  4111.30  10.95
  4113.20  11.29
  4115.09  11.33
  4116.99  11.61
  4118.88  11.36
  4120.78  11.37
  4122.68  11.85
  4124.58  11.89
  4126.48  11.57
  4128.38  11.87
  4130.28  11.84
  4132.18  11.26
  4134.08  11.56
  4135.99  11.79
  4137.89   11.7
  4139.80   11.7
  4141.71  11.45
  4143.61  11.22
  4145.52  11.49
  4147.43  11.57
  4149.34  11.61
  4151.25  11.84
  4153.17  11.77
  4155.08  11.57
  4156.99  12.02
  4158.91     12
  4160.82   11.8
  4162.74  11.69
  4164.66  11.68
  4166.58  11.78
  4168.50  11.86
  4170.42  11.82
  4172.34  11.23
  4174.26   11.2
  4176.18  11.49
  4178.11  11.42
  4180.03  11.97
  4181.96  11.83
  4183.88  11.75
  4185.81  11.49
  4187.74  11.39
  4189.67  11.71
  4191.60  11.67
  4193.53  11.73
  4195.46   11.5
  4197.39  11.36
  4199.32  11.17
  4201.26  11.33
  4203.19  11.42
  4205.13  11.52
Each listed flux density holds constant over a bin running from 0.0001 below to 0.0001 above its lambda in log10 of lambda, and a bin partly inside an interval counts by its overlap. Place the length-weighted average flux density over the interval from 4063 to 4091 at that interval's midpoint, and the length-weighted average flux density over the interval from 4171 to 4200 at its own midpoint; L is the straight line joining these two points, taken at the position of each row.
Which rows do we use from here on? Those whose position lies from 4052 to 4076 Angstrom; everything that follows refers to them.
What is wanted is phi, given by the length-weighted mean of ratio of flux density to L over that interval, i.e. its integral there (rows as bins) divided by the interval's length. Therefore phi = 1.01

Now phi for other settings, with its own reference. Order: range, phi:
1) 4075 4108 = 0.92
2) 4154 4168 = 1.03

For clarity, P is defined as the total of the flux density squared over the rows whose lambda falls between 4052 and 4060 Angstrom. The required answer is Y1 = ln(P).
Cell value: 6.31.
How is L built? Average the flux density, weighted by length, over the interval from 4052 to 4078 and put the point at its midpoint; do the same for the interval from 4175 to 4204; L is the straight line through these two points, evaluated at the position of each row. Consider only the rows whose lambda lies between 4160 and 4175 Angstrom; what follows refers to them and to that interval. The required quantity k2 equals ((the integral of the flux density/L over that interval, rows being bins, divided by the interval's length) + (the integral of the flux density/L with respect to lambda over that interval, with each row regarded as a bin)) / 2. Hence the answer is 8.07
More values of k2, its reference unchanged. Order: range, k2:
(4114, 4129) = 8.08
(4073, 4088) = 8.01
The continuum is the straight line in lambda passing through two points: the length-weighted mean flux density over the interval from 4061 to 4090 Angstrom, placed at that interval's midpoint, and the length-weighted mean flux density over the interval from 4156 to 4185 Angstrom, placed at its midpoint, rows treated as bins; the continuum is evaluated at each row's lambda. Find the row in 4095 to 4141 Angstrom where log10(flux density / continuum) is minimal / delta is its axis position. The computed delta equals 4101.85 Angstrom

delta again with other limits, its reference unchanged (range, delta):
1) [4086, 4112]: 4101.85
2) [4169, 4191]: 4174.26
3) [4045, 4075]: 4064.24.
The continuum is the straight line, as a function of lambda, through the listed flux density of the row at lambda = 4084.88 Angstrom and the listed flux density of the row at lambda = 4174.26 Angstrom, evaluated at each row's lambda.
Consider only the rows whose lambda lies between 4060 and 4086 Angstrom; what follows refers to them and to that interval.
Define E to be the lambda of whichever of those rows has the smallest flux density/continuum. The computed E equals 4064.24 Angstrom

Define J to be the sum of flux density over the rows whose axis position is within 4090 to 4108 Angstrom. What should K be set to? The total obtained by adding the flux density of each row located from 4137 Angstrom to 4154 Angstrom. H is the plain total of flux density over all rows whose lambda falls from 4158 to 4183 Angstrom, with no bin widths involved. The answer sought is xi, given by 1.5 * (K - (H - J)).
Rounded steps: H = 152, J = 98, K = 104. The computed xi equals 76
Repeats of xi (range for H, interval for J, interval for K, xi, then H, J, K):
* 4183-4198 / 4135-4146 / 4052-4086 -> 273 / 93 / 69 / 206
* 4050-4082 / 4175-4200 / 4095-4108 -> 30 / 195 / 150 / 65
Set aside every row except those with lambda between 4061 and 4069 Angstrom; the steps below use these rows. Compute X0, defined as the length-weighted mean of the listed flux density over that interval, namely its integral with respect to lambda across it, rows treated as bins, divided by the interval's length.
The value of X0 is 11.2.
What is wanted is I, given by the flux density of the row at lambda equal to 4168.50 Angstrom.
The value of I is 11.86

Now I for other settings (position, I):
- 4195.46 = 11.5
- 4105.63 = 10.13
